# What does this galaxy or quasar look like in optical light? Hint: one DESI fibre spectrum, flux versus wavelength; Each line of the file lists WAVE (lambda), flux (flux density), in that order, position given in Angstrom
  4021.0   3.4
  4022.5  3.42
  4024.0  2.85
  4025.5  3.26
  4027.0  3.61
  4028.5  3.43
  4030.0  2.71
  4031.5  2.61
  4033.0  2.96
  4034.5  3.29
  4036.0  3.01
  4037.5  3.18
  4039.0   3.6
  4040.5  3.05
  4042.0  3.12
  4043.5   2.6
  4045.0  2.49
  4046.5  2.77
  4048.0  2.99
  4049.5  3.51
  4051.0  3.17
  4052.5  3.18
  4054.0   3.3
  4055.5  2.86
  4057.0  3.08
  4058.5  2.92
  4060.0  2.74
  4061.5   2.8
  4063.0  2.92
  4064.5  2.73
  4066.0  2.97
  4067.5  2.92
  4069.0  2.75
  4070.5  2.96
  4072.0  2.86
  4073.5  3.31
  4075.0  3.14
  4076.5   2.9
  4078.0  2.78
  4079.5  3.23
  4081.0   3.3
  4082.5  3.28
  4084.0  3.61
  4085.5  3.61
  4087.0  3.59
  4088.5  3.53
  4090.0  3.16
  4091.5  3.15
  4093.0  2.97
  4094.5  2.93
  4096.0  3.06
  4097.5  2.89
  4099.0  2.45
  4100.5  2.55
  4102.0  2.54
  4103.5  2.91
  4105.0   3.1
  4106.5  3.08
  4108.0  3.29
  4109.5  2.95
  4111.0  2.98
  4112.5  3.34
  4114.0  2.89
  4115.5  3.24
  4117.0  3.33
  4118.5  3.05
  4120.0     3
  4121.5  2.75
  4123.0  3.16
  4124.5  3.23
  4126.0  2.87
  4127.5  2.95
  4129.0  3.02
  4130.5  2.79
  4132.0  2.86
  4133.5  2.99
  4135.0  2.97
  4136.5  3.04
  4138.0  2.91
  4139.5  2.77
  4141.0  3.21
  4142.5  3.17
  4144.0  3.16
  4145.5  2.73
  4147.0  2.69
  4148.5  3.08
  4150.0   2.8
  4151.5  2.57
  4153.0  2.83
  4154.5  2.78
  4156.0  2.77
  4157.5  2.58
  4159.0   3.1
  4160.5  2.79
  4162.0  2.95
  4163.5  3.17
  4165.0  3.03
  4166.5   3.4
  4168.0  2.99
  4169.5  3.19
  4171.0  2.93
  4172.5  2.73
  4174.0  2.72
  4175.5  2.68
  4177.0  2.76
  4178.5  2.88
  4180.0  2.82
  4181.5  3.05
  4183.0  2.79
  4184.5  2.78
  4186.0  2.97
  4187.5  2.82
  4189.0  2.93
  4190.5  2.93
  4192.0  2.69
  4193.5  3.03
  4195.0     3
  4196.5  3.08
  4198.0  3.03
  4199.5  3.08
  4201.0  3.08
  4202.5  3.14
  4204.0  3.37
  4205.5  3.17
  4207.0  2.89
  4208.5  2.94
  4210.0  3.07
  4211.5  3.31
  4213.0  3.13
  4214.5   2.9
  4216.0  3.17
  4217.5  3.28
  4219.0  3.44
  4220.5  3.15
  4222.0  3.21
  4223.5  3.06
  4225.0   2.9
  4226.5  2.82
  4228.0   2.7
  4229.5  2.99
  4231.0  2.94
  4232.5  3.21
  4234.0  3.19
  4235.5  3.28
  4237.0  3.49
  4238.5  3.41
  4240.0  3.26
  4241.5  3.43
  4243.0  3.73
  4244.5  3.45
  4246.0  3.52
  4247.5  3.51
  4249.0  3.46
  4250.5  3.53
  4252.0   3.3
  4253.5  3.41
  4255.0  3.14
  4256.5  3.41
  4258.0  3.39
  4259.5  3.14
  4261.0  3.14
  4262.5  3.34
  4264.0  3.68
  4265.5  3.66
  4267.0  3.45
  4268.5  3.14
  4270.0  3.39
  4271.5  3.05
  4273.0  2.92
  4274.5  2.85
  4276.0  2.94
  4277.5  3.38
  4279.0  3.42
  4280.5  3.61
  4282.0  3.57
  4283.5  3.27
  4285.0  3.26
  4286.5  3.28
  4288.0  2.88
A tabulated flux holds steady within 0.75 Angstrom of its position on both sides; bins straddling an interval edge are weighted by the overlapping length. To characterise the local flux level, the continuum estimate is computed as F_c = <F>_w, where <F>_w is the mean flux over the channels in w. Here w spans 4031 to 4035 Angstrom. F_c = 2.95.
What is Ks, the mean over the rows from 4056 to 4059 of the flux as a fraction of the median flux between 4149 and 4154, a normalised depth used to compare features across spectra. 1.07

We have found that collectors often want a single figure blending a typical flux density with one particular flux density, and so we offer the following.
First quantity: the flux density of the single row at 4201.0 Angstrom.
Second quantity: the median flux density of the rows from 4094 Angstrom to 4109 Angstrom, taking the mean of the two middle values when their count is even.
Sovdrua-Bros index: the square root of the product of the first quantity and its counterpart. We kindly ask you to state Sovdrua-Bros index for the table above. 3.00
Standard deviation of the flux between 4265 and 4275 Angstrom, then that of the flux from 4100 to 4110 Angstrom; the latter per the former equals 0.94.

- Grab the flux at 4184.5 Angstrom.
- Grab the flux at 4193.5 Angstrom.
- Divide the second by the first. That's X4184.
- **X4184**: 1.09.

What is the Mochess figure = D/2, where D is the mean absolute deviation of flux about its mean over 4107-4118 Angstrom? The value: 0.088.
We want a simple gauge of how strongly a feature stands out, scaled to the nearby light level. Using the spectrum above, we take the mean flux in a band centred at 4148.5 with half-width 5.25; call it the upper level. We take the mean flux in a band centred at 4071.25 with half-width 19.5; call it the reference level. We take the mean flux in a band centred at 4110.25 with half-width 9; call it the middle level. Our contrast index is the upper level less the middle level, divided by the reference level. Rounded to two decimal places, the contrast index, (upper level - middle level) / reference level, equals -0.07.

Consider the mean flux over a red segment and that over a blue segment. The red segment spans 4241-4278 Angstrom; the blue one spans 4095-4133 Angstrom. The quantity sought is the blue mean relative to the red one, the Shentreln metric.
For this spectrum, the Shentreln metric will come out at 0.89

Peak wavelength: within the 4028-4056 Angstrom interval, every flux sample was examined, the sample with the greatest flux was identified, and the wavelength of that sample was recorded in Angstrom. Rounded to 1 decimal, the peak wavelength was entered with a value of 4039.0 Angstrom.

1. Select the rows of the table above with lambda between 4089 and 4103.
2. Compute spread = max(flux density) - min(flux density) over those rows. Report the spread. 0.71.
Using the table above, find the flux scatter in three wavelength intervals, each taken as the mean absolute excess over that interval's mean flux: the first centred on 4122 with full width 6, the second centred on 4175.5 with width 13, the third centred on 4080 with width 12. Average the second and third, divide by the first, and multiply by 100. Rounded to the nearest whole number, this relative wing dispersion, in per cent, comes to 110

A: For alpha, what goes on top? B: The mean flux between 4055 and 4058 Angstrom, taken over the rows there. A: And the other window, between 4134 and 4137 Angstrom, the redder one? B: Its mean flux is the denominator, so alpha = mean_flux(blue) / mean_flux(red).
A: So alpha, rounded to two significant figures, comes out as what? 0.99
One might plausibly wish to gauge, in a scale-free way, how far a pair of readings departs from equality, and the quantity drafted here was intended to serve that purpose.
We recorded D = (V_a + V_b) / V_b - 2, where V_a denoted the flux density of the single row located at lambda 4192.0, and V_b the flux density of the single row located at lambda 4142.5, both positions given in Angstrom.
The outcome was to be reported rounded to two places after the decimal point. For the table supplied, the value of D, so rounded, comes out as -0.15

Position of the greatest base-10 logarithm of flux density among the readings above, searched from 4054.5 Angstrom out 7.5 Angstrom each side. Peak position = 4049.5 Angstrom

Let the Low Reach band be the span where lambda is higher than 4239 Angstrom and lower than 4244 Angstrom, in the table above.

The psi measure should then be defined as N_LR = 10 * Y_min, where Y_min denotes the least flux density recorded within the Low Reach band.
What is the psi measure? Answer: 32.6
